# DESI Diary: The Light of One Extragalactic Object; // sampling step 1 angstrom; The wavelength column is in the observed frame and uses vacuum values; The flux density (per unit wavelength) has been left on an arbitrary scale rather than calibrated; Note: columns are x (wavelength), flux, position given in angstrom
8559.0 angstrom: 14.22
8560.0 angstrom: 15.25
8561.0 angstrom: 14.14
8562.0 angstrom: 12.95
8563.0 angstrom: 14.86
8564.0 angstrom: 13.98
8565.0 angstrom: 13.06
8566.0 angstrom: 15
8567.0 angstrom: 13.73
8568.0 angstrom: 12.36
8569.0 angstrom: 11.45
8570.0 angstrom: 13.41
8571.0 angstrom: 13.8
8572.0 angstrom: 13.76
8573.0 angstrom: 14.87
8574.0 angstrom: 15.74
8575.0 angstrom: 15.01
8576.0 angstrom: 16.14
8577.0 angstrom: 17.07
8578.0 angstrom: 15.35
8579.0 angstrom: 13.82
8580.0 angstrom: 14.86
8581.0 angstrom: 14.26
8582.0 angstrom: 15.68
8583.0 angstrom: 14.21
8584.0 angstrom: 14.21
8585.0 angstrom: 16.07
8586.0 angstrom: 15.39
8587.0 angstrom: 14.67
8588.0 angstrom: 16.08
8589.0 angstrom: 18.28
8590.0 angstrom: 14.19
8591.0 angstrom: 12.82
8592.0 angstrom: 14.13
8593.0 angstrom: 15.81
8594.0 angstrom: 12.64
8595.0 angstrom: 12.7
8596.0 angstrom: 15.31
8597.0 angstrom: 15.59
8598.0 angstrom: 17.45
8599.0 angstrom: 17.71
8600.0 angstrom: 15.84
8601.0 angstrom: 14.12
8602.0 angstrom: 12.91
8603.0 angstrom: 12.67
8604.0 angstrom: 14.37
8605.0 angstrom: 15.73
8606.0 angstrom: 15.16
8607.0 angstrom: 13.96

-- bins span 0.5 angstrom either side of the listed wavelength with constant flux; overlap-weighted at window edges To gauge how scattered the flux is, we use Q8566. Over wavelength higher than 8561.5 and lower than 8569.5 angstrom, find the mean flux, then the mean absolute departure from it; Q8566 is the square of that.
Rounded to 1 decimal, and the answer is 0.9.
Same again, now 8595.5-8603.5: 2.2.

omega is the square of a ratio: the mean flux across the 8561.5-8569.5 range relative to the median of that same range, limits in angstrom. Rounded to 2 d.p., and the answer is 1.00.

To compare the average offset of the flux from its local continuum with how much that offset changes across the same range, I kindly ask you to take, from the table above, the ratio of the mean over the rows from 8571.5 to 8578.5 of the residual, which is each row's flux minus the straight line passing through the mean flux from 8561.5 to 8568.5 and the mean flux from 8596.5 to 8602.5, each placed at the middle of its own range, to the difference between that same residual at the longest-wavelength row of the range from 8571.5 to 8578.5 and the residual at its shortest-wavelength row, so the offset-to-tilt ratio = 0.9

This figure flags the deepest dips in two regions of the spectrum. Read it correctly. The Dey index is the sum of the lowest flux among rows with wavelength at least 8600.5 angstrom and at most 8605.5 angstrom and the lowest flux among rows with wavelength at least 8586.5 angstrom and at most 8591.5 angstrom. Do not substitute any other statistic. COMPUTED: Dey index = 25.5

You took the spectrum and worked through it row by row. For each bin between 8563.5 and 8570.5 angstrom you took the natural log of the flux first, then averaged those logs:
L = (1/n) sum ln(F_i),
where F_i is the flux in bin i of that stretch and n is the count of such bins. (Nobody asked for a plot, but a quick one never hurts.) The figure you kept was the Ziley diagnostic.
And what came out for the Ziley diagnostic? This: 2.58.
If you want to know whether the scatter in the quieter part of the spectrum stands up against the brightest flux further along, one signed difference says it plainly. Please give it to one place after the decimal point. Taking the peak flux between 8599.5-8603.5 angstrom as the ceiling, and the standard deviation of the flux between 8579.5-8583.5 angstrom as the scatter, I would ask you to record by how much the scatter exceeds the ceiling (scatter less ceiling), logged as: -15.2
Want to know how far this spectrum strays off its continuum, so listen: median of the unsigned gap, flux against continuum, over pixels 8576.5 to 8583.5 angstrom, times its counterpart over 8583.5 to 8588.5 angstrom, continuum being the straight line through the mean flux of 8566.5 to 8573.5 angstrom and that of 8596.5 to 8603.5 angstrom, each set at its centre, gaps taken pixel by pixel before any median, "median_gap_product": 0.97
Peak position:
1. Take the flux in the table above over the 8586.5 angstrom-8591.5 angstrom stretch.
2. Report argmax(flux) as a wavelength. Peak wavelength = 8589.0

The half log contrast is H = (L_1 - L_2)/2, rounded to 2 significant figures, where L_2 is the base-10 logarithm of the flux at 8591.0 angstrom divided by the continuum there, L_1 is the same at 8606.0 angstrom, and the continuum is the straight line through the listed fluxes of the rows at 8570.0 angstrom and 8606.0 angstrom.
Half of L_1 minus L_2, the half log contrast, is 0.026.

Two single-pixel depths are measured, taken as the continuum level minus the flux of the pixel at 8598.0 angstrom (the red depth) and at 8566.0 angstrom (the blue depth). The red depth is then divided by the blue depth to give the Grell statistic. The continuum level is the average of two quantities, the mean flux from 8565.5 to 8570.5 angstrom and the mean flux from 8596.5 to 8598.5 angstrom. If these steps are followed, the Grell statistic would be 17.9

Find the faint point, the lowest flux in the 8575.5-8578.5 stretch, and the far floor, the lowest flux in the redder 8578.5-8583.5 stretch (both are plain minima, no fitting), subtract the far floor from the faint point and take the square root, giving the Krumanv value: 1.24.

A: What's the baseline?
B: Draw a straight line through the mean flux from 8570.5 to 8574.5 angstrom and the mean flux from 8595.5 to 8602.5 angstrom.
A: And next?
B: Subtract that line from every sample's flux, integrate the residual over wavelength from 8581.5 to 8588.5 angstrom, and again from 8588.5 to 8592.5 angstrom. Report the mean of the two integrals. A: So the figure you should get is -0.2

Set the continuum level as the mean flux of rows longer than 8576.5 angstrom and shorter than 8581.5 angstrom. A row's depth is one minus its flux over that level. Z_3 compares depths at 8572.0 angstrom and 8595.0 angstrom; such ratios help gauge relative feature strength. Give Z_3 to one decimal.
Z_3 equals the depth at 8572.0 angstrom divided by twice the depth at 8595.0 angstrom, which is 0.3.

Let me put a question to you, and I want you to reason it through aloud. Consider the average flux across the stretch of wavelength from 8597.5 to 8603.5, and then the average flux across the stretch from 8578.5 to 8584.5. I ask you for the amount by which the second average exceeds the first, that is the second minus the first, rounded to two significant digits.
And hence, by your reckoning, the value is -0.61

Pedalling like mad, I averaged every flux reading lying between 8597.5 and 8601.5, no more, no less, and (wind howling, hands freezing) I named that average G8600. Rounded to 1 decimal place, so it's 16.3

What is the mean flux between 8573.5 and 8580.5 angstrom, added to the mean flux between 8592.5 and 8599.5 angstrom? 30.7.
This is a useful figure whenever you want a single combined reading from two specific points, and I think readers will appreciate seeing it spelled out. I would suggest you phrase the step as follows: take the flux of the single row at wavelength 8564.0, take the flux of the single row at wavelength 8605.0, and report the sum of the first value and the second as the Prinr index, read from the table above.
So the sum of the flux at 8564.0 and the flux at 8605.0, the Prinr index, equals 29.71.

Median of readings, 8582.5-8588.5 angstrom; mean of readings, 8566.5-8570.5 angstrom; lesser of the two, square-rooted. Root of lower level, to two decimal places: 3.57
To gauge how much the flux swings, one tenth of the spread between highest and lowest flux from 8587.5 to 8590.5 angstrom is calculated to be 0.41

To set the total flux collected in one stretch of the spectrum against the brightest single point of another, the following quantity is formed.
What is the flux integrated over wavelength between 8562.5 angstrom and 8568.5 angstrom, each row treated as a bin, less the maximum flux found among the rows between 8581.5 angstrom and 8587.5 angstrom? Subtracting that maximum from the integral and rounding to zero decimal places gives 67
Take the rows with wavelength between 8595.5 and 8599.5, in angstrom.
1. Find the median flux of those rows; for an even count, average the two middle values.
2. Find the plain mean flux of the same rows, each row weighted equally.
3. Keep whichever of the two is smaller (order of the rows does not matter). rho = 16.5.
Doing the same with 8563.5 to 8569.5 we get 13.3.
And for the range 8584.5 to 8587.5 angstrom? 15.4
